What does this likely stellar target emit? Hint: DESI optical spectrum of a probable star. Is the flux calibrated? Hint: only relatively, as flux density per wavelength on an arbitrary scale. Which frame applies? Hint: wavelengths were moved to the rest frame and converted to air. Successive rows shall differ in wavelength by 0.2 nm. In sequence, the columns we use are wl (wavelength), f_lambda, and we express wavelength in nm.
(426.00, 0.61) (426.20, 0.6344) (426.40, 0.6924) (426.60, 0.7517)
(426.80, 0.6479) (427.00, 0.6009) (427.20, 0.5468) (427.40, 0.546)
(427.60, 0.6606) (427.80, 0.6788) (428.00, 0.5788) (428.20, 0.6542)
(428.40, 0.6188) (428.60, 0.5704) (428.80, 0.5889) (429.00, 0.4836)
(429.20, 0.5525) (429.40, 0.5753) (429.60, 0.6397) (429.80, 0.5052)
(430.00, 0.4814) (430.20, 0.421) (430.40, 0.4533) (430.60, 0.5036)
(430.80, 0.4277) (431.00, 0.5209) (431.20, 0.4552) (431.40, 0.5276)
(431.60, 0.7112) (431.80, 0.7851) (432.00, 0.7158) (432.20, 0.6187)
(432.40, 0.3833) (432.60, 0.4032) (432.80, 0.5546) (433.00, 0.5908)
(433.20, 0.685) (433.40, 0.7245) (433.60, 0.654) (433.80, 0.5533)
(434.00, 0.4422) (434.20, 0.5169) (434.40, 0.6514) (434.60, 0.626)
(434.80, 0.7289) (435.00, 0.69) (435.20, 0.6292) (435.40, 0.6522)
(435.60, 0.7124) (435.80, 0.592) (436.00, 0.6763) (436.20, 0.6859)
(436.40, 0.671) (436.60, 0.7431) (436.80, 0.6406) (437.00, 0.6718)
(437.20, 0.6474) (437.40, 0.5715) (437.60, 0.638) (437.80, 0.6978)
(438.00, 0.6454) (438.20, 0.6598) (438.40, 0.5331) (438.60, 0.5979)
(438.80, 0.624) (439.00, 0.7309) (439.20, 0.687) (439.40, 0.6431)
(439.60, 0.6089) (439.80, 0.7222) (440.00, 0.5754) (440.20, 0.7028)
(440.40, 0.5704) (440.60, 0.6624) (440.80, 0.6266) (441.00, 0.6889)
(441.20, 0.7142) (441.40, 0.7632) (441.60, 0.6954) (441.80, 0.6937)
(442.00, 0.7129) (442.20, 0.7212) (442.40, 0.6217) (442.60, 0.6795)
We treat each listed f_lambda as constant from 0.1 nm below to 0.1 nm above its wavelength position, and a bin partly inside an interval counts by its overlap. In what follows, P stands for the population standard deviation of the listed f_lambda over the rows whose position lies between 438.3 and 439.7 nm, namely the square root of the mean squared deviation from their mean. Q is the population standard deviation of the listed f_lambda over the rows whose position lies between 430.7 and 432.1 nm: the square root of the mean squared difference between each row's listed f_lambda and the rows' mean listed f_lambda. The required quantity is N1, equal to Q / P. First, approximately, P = 0.059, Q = 0.132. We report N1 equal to 2.2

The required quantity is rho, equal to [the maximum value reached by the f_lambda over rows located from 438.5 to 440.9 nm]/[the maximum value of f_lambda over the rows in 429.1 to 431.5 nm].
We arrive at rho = 1.14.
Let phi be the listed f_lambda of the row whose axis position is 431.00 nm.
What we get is 0.5209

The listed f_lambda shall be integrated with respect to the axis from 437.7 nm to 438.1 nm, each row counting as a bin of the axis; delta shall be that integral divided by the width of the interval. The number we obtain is 0.67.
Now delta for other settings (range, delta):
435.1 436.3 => 0.66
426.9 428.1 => 0.60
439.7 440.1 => 0.65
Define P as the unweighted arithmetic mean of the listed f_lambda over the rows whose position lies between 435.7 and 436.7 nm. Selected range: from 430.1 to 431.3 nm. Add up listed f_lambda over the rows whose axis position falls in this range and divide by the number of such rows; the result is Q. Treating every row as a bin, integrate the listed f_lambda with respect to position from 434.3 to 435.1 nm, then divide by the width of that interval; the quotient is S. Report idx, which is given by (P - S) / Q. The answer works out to -0.001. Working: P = 0.67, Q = 0.46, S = 0.67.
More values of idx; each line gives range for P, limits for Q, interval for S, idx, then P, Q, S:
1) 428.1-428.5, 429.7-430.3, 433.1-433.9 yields -0.038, 0.64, 0.47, 0.65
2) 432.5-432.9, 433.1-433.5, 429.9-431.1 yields 0.015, 0.48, 0.70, 0.47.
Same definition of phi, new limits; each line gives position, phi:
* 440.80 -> 0.6266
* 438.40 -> 0.5331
